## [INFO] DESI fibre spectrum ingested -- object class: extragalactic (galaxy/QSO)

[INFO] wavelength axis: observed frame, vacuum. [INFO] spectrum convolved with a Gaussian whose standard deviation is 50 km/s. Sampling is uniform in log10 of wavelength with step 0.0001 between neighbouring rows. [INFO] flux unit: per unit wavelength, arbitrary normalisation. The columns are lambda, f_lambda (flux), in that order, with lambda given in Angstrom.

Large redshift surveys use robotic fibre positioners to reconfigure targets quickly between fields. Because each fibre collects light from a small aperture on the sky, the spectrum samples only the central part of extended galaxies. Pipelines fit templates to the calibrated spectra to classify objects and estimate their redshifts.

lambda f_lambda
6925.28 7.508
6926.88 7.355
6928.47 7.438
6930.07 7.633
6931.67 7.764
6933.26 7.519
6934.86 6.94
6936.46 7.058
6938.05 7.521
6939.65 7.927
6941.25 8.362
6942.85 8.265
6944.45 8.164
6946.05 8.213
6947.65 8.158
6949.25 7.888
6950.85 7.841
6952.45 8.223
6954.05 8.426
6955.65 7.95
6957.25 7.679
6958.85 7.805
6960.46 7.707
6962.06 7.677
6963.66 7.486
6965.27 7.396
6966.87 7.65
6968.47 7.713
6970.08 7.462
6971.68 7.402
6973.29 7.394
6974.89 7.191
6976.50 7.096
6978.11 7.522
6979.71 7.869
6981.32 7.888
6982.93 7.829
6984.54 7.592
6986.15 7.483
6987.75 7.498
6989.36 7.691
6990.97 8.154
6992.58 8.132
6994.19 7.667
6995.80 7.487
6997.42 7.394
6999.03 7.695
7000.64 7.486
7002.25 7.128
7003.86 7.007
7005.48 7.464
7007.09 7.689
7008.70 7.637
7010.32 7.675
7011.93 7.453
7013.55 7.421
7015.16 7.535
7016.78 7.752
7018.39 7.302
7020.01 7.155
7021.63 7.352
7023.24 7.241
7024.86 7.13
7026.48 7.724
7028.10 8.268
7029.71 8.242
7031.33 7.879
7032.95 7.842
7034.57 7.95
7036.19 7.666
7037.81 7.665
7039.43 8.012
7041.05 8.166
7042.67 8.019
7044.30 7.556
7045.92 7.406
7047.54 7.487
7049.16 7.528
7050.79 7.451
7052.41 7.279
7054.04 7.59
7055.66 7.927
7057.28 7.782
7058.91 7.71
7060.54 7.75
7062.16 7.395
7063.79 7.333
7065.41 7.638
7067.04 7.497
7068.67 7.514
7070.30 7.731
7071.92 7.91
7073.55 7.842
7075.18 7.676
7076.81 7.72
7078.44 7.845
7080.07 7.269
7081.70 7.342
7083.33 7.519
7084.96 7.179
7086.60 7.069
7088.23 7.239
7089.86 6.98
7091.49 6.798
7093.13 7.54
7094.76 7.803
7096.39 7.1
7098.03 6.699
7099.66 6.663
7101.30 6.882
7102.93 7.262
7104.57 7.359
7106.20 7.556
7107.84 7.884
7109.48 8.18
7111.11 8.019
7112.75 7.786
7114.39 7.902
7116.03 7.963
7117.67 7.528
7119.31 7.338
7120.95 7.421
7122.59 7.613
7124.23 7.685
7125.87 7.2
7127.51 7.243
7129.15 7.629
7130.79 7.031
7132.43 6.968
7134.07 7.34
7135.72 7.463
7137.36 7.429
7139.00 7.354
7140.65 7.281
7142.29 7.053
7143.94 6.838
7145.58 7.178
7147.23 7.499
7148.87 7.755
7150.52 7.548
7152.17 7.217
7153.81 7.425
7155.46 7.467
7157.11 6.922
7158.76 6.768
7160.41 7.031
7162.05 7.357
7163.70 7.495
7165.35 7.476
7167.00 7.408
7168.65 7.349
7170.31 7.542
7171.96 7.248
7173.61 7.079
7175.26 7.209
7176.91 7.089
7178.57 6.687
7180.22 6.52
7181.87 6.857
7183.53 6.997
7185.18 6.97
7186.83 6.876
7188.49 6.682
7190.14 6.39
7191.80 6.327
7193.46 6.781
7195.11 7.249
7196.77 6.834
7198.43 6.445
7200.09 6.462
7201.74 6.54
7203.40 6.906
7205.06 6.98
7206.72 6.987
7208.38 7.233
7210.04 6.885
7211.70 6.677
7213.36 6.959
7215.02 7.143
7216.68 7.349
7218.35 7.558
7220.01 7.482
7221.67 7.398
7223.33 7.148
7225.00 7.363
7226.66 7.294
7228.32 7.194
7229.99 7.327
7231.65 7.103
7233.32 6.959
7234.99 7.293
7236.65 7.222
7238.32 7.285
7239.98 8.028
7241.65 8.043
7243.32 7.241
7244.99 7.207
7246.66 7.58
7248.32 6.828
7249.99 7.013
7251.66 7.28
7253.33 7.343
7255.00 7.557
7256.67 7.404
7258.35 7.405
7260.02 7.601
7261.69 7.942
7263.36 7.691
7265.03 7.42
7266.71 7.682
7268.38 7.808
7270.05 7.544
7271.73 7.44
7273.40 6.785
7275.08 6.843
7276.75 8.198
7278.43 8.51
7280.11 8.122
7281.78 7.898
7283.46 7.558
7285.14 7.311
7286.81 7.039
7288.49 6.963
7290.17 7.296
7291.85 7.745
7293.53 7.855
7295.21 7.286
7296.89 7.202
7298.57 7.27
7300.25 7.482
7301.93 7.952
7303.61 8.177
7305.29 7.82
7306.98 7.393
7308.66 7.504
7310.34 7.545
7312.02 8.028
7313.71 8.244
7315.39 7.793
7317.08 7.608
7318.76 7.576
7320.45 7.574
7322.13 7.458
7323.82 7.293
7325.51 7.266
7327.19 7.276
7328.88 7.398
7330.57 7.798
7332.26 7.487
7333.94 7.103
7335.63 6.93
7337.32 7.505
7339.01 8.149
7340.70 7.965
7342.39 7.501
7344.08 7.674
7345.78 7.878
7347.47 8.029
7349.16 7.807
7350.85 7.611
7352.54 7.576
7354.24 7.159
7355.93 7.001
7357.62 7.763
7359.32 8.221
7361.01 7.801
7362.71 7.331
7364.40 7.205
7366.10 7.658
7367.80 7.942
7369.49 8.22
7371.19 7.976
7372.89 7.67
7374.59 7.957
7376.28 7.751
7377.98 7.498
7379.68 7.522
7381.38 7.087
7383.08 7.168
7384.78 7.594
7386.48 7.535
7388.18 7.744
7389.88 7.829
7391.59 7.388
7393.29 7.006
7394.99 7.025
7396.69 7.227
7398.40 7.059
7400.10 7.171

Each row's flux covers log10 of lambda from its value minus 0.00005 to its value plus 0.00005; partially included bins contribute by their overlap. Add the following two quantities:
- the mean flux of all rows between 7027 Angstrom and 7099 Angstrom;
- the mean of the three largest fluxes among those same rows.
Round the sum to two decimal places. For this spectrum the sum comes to 15.81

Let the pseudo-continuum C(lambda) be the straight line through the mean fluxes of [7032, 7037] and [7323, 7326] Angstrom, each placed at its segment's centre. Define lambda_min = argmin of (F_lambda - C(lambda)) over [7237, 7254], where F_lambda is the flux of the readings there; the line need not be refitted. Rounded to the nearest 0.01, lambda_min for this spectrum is 7248.32 Angstrom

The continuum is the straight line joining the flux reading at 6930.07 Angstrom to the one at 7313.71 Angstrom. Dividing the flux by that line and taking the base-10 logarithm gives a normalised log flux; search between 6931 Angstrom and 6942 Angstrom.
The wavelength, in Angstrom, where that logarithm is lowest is 6934.86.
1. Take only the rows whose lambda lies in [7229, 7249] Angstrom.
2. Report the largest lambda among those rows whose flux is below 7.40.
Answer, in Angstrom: 7248.32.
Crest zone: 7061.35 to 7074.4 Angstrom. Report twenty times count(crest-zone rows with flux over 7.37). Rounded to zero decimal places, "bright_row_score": 140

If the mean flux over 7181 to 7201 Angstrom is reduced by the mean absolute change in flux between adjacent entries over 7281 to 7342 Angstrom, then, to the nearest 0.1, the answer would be 6.5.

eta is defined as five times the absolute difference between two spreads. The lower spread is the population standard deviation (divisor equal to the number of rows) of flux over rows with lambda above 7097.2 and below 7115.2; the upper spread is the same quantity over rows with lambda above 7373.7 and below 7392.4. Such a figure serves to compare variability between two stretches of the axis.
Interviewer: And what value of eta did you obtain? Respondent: 1.3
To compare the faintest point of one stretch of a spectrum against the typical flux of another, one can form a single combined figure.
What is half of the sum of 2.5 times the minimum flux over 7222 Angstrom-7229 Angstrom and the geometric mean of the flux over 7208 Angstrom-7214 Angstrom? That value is 12.4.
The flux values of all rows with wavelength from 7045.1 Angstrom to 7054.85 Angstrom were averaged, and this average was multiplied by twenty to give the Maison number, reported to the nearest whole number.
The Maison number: 149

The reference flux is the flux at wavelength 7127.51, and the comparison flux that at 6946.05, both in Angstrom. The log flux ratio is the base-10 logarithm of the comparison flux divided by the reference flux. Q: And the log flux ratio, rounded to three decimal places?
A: 0.055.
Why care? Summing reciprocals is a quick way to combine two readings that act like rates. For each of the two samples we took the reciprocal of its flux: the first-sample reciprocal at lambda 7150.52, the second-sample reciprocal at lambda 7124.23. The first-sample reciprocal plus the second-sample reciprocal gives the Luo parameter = 0.263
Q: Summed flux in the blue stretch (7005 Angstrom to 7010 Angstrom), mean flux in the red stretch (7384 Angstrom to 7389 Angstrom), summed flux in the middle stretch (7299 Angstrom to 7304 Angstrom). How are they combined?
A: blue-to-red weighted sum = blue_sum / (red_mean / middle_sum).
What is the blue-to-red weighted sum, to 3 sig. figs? 70.6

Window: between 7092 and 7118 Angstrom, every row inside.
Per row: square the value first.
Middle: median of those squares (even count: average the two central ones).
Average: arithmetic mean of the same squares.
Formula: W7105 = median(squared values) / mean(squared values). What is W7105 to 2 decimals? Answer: 1.01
